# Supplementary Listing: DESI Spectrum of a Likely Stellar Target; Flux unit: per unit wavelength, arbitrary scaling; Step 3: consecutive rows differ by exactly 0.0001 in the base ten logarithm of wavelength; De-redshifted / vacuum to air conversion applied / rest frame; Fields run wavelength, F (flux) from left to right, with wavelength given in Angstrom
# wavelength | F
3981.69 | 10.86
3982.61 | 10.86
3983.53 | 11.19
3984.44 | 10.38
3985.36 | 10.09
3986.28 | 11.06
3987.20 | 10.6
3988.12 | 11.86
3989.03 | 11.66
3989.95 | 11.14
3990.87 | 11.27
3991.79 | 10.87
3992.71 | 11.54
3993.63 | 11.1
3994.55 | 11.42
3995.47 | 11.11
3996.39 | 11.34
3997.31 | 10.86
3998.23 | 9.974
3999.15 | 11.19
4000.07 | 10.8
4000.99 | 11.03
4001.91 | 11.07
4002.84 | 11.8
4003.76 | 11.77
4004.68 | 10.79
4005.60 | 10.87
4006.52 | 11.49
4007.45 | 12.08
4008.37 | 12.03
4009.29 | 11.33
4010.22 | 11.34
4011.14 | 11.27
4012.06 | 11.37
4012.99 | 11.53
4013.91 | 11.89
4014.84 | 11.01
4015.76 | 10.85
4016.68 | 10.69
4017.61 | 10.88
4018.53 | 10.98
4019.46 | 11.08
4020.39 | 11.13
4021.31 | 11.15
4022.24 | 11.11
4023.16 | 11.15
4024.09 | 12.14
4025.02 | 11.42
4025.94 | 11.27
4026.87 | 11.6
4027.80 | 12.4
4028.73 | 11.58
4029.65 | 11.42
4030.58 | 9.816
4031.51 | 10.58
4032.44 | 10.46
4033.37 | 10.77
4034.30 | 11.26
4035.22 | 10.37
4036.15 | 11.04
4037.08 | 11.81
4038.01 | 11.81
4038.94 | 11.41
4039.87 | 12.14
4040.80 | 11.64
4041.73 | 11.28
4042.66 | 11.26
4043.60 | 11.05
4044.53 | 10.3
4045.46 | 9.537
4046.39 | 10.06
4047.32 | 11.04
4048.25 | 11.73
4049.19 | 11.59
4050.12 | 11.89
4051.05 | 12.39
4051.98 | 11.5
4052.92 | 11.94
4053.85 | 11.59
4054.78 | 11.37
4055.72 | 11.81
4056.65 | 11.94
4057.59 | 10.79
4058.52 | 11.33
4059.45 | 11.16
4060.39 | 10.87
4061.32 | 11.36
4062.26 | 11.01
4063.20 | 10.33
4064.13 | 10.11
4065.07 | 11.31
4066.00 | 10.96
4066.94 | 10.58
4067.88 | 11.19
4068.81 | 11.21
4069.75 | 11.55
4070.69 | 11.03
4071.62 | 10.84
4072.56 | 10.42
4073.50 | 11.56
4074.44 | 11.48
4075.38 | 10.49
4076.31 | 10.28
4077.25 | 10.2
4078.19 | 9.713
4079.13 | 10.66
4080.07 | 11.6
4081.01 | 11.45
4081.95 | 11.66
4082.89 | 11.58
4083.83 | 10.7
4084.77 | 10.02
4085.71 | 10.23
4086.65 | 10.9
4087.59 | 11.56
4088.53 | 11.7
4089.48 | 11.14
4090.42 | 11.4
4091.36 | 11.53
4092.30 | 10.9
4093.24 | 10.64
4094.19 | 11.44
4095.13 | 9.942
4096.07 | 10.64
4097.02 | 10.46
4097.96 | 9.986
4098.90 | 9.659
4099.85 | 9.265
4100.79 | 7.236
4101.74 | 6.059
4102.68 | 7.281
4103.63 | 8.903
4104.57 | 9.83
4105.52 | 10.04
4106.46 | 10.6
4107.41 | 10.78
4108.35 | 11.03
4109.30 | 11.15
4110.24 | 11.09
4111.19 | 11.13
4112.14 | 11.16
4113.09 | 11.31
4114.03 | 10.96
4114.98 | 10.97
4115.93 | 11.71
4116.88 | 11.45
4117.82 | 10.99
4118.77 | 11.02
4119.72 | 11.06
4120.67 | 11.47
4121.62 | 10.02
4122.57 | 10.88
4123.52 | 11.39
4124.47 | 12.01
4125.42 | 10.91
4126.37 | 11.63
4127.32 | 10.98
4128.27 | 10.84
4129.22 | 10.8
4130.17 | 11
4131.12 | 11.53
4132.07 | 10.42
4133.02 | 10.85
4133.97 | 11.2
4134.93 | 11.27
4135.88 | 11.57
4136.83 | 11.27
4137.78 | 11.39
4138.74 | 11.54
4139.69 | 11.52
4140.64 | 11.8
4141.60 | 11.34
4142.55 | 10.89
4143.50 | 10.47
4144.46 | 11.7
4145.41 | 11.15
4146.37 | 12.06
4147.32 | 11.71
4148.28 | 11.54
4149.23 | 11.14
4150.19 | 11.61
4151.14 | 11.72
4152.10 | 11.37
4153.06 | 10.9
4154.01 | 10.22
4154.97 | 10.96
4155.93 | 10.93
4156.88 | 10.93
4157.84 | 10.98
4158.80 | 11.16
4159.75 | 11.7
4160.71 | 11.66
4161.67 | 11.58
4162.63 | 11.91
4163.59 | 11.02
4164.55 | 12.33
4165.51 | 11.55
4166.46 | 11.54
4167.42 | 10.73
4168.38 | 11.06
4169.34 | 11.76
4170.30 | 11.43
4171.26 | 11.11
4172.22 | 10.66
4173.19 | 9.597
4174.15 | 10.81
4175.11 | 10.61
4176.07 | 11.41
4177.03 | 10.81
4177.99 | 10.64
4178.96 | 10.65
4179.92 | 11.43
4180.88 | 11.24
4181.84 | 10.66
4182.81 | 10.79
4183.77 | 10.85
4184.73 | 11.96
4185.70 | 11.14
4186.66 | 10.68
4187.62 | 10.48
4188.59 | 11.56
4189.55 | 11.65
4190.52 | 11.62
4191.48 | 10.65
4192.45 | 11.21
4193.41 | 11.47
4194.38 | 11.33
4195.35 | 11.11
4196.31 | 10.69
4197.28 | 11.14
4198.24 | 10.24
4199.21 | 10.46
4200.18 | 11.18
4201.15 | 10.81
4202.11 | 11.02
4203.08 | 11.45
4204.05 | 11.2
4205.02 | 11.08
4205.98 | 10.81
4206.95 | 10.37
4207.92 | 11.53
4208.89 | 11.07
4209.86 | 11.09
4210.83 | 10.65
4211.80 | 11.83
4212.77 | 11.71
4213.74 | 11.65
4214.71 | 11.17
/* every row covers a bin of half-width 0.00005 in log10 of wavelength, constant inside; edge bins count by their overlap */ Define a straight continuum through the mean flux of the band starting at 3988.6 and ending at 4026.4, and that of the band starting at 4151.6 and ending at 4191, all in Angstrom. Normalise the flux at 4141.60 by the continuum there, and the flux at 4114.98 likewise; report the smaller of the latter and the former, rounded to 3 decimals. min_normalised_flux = 0.983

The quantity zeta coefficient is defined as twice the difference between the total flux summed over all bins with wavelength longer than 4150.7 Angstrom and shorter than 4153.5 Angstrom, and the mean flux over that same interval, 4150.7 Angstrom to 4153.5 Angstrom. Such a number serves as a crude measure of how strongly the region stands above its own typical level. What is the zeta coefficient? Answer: 45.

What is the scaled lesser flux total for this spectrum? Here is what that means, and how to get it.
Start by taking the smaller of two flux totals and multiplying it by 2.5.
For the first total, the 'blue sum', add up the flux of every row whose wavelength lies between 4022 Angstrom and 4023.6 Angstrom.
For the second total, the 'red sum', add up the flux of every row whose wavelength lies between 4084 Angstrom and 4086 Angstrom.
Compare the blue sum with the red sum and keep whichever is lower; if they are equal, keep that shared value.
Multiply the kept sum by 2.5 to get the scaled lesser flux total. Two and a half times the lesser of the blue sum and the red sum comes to 50.6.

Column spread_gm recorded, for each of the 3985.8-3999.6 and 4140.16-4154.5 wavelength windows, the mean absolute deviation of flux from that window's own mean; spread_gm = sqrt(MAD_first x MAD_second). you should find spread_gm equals 0.36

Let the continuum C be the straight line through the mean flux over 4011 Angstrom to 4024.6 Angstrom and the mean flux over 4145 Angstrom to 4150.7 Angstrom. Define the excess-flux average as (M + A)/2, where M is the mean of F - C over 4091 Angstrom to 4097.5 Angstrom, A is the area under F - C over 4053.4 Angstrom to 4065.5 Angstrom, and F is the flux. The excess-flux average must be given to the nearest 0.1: -1.3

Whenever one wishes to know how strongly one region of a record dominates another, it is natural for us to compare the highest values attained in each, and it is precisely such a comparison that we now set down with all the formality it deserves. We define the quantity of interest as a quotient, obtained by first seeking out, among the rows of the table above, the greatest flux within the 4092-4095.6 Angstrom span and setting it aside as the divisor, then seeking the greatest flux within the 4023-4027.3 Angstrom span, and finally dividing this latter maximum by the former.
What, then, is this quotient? 1.06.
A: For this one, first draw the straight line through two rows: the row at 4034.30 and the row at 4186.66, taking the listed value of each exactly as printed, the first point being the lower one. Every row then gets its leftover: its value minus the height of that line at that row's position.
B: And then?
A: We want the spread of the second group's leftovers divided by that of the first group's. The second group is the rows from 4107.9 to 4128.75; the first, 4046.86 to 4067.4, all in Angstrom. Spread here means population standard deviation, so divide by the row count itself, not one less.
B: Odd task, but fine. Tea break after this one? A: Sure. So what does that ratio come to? 0.72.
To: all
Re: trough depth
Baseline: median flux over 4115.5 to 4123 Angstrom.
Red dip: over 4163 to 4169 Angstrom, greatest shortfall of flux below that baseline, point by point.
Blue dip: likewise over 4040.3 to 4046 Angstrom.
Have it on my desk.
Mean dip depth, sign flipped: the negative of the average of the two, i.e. -0.91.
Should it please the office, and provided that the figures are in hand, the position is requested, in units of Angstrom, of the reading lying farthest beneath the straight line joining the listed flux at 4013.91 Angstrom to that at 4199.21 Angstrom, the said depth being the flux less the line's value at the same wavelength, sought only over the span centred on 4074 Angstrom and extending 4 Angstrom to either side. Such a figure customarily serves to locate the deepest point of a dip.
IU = 4077.25 Angstrom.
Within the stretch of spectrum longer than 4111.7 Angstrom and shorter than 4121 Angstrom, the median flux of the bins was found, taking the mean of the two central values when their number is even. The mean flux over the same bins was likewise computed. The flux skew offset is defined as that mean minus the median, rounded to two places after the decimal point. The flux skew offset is 0.10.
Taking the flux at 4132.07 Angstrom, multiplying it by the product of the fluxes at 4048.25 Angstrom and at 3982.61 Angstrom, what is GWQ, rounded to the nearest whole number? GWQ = 1327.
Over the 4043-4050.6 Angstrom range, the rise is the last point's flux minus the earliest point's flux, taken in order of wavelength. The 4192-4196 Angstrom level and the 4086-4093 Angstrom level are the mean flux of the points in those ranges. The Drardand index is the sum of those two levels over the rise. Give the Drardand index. 27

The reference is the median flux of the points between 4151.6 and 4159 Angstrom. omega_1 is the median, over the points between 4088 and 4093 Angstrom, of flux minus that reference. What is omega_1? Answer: 0.5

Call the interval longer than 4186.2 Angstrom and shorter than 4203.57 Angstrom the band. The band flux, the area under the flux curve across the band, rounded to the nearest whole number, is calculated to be 192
